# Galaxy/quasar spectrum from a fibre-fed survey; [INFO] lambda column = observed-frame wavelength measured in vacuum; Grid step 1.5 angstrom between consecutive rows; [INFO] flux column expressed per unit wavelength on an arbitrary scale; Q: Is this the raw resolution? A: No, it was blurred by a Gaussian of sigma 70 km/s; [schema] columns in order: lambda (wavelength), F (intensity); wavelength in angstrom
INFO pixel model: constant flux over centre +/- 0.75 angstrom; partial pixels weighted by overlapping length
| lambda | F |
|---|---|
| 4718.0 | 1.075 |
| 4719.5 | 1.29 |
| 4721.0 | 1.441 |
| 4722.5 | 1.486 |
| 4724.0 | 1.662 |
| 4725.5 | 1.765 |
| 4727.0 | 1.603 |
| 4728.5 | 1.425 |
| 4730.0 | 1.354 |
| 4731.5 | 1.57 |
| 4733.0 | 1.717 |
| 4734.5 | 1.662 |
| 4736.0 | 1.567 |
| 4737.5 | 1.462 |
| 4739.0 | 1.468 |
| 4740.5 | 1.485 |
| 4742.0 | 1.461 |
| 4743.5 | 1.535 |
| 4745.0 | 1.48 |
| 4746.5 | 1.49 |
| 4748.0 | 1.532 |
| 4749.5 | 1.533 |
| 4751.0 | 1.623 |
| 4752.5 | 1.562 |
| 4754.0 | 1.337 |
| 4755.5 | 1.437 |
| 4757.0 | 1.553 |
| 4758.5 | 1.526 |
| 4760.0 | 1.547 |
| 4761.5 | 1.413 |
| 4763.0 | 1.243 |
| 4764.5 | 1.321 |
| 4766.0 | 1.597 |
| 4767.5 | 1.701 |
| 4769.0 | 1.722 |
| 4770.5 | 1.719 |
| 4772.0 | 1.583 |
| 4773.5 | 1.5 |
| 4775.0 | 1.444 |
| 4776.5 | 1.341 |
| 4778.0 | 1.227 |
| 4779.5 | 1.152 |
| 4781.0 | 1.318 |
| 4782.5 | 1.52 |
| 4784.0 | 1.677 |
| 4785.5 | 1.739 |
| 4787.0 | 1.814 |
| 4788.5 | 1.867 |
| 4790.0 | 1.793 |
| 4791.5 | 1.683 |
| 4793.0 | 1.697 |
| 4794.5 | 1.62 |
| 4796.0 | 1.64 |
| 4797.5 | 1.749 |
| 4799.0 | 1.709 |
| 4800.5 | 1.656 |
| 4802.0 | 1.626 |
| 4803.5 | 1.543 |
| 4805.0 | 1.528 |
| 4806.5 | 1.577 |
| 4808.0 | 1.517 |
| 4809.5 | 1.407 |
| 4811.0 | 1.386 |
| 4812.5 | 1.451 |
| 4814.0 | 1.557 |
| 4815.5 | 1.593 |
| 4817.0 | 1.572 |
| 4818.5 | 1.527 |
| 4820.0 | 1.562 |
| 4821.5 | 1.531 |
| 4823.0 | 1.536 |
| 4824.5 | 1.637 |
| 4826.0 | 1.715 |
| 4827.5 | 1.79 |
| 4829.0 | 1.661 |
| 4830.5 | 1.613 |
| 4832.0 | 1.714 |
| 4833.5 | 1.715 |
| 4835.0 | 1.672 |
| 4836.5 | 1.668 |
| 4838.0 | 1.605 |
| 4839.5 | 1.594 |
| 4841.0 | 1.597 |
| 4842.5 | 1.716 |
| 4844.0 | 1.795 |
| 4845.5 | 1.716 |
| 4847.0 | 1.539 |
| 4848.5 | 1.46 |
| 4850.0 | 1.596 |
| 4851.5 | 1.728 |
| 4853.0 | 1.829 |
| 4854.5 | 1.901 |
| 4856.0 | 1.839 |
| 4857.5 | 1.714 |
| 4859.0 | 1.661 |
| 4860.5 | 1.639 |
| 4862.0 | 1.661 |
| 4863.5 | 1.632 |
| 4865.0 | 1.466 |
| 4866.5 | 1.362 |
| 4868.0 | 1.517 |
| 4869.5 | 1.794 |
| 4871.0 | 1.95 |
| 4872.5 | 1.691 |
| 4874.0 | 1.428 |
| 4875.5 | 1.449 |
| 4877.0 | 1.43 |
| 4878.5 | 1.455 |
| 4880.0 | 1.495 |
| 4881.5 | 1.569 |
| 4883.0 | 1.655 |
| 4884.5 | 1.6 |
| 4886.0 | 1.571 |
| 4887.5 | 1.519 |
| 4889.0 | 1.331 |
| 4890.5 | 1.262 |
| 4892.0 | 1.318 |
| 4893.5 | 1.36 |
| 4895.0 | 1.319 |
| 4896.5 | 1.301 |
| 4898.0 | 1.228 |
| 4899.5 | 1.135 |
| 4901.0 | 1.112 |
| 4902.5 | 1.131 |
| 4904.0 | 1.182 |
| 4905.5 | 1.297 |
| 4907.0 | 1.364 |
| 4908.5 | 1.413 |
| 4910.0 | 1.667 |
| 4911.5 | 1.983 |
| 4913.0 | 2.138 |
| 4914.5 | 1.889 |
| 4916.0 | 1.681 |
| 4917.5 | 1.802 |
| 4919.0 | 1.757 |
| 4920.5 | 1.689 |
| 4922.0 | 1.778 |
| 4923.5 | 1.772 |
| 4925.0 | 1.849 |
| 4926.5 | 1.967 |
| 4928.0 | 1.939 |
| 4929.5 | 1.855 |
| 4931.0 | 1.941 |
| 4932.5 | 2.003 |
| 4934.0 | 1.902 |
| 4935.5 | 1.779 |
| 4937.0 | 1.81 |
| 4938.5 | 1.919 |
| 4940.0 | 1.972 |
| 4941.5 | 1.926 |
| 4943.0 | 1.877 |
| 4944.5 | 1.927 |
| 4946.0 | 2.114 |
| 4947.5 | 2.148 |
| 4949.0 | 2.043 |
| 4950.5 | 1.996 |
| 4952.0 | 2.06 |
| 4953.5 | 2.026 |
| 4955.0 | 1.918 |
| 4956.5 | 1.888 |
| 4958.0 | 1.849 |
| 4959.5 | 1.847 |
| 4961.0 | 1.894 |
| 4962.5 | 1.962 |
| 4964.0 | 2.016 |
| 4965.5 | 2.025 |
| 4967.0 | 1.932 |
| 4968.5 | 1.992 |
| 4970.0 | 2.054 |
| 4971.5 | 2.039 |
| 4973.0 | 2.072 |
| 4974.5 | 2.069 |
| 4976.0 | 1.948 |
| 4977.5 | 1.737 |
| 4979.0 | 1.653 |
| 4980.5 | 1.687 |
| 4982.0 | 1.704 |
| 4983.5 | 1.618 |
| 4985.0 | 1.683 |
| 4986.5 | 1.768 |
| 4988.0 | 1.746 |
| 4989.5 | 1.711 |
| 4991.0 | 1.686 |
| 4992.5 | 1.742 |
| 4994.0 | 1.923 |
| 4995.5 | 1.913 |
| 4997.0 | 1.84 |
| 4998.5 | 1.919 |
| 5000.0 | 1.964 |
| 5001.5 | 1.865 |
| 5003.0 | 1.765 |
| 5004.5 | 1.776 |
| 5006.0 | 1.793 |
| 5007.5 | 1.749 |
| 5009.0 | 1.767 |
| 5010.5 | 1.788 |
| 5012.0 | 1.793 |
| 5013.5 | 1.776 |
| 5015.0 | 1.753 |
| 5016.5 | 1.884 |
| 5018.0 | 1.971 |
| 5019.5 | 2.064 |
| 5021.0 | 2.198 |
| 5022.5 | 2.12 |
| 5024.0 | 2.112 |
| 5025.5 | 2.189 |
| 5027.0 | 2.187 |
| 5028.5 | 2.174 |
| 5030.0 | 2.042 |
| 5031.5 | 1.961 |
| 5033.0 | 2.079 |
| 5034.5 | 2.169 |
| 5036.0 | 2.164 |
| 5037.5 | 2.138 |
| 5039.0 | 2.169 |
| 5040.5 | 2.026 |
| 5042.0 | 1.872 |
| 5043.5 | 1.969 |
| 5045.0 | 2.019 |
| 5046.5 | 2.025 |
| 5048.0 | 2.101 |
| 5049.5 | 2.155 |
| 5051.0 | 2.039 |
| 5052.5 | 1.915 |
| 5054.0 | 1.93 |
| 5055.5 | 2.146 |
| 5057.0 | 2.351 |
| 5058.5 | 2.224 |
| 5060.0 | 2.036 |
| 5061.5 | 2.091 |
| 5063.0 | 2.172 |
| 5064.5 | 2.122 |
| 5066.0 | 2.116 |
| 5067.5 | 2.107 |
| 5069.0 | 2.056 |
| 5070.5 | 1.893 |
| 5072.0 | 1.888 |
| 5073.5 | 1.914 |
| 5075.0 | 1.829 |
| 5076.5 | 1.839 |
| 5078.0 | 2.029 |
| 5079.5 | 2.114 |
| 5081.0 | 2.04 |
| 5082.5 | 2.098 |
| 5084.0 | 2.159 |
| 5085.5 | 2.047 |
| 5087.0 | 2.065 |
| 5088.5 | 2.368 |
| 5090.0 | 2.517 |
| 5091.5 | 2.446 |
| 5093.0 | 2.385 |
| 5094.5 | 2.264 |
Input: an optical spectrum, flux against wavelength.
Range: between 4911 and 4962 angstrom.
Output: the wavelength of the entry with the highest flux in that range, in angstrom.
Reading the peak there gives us 4947.5 angstrom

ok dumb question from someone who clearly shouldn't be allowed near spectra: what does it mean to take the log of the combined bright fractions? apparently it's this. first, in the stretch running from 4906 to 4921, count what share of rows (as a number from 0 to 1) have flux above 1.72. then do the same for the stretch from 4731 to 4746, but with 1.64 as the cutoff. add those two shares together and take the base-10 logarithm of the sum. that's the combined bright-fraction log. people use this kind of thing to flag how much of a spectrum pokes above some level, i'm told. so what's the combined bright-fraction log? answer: -0.15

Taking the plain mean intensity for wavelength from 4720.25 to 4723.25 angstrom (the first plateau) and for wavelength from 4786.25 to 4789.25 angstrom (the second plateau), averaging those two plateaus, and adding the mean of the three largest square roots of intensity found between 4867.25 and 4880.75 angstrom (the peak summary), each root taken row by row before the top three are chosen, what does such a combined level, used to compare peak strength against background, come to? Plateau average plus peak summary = 3.00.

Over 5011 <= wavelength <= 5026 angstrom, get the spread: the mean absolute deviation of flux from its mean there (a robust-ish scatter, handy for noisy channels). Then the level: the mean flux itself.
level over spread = 13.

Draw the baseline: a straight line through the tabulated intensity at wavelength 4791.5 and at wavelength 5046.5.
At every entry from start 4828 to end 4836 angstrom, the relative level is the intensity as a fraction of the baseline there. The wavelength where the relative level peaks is 4832.0 angstrom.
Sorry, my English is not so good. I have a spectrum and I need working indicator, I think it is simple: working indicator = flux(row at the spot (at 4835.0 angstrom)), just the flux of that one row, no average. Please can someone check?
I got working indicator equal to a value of 1.672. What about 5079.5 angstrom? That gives 2.114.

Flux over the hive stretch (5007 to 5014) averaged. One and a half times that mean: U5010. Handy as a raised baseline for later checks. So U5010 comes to 2.66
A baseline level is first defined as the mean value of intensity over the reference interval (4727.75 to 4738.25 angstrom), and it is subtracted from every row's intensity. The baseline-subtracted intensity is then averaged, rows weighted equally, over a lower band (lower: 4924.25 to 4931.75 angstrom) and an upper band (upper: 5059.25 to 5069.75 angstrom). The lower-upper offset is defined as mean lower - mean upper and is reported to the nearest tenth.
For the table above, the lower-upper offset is -0.2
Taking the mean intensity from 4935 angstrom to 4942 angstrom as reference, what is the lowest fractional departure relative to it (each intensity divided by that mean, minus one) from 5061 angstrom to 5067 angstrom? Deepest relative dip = 0.11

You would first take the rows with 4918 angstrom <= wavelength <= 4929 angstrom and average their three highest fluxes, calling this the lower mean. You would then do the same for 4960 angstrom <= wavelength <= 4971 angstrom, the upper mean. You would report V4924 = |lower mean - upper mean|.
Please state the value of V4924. 0.11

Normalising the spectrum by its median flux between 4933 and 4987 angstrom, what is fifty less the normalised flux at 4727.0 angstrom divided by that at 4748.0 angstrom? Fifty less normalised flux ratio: 49.0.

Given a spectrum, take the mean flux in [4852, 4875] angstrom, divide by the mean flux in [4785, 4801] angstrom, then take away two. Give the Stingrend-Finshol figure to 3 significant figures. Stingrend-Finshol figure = -1.03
